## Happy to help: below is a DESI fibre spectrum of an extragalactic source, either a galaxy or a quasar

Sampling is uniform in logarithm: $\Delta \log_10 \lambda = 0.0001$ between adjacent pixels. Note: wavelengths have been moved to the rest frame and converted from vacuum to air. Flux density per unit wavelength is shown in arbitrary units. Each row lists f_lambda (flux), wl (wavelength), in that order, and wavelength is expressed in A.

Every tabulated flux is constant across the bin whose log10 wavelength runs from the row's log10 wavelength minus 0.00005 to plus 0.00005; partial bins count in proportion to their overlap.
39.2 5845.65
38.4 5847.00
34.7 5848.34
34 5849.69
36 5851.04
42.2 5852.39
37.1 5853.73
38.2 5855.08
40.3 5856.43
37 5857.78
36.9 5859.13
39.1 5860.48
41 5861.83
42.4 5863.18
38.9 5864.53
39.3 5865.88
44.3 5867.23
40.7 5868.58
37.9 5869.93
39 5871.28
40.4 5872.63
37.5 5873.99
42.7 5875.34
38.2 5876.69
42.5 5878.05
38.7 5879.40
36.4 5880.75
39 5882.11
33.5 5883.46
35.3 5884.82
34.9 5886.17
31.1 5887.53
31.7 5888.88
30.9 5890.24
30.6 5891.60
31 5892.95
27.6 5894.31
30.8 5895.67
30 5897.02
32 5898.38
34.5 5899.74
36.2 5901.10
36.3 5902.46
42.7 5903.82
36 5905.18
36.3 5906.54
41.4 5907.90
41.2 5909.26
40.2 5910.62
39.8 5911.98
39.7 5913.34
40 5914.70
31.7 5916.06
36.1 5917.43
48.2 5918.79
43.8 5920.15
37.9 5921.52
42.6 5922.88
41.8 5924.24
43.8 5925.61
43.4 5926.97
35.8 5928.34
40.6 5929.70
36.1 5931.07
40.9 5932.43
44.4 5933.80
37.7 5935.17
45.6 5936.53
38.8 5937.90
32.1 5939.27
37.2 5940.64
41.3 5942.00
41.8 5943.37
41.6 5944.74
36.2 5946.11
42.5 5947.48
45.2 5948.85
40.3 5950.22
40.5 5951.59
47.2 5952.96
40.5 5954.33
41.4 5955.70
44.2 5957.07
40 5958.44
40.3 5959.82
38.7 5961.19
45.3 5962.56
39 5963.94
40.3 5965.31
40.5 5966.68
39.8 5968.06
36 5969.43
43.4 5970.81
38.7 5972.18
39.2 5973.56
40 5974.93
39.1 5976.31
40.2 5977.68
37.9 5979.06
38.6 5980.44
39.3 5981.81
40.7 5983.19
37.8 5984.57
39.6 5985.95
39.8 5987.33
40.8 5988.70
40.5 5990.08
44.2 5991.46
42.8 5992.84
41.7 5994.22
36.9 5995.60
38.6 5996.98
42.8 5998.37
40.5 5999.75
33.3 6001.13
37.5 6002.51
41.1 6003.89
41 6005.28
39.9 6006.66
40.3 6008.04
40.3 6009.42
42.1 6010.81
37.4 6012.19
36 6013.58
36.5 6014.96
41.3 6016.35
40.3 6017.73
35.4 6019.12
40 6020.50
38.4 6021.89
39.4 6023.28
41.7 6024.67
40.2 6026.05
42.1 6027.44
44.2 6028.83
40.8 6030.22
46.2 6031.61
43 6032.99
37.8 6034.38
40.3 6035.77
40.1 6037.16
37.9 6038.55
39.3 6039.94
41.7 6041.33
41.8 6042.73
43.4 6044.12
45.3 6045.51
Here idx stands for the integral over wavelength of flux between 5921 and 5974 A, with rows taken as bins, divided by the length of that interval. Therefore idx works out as 40.6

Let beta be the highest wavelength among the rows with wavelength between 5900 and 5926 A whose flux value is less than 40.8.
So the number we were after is 5921.52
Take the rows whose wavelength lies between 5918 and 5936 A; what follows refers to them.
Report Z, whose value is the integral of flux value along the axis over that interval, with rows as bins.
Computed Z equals 744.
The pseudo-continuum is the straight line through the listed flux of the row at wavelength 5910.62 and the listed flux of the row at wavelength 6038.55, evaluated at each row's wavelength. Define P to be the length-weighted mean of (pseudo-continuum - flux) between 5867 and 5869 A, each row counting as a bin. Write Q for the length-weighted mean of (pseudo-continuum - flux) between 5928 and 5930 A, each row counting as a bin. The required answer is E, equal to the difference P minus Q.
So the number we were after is -3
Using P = -1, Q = 2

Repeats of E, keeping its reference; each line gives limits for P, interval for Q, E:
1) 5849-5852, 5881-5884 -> 1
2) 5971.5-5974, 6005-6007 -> 2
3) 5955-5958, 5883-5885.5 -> -9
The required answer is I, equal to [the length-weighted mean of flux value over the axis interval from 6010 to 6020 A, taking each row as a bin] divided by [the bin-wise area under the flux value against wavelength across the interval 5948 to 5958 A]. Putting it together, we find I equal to 0.090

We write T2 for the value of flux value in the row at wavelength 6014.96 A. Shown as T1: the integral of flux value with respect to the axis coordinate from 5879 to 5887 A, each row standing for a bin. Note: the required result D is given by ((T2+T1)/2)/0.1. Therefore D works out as 1627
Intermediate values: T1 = 289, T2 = 36.5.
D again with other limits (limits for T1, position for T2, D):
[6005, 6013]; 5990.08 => 1806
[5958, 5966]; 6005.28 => 1829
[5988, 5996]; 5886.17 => 1828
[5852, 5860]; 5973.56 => 1736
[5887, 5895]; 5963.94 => 1414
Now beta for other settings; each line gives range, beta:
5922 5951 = 5950.22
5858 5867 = 5865.88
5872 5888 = 5887.53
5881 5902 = 5901.10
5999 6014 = 6013.58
